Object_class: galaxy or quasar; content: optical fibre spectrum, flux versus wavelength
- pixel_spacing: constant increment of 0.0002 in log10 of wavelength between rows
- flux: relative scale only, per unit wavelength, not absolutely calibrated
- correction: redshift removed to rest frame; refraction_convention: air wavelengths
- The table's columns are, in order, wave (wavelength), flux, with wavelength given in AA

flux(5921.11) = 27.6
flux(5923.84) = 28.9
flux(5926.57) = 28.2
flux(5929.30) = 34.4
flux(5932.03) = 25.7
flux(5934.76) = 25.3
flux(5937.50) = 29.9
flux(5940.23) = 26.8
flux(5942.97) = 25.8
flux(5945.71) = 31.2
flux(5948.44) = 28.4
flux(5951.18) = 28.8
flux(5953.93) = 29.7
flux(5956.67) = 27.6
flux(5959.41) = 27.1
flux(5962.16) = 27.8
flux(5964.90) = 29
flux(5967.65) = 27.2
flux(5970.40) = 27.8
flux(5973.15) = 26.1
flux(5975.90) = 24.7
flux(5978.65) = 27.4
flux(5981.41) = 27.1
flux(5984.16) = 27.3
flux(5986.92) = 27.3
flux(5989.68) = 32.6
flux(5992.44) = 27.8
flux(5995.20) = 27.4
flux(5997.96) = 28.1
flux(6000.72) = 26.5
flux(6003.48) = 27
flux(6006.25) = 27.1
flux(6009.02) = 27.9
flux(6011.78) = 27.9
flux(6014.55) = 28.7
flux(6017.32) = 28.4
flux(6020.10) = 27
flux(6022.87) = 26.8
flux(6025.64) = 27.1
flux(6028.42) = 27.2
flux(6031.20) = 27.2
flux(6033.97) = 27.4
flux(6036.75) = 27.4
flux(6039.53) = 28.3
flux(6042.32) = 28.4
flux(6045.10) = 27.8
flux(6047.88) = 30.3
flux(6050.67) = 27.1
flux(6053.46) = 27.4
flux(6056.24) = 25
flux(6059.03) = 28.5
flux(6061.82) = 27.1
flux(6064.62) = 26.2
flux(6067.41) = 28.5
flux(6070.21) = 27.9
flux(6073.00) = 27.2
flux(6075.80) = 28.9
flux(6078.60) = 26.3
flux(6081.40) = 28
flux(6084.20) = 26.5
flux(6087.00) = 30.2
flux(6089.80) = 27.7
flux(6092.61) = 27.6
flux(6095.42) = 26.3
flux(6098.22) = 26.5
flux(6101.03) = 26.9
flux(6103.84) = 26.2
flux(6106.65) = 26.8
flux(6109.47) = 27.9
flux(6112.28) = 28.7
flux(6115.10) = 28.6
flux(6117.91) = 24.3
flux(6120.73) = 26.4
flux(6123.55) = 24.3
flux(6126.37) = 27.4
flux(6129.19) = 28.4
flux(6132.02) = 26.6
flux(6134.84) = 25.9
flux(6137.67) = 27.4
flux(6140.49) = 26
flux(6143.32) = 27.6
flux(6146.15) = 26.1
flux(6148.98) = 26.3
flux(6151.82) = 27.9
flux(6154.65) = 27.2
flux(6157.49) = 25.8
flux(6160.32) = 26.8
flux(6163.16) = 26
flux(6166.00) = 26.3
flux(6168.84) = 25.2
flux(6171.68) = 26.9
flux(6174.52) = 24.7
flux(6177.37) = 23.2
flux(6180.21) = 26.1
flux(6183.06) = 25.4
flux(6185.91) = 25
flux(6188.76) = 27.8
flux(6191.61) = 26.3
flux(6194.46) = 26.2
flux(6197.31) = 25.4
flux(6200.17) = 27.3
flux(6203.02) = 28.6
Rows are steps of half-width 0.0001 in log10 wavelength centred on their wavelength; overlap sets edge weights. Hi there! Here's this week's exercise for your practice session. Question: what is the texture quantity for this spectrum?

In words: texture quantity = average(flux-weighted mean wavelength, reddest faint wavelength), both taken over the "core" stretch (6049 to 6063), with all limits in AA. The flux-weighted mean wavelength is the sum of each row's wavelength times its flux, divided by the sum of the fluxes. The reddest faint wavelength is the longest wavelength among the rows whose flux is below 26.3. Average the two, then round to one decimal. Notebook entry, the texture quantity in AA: 6056.3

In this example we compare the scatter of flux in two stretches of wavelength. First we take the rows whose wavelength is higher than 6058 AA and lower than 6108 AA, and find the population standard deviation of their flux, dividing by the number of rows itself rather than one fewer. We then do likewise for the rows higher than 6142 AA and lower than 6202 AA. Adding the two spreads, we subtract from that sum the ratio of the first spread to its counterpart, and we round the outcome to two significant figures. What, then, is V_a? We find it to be 1.2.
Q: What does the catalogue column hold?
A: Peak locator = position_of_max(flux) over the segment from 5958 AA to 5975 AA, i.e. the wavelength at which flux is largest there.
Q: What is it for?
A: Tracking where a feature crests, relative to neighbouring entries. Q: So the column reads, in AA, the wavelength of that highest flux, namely 5964.90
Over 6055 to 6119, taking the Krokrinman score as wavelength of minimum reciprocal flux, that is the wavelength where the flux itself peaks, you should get 6087.00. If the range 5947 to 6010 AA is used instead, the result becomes 5989.68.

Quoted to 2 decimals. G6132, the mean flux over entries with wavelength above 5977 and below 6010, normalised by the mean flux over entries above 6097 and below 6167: 1.04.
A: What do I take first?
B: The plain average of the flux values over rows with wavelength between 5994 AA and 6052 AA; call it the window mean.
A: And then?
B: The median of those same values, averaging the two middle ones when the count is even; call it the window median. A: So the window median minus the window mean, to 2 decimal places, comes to -0.27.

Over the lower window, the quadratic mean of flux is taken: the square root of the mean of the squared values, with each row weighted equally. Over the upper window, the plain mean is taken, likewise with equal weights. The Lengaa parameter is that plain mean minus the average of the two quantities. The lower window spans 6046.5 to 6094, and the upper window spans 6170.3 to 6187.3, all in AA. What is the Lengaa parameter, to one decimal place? -1.2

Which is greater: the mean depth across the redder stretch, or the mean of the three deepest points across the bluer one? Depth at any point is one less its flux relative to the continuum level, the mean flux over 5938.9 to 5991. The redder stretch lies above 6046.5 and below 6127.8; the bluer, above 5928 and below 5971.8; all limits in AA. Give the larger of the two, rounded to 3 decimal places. 0.082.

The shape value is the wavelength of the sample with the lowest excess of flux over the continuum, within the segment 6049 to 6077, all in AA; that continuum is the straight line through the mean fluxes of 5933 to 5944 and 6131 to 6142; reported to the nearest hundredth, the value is 6056.24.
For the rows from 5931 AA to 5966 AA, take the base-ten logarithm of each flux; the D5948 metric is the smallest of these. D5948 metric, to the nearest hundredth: 1.40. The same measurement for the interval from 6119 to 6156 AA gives 1.39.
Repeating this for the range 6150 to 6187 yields 1.37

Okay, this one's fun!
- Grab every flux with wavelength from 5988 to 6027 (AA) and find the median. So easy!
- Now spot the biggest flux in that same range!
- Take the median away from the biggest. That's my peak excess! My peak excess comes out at 5.0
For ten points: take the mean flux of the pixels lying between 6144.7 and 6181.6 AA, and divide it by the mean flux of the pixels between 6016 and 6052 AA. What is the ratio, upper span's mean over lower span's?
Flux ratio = 0.939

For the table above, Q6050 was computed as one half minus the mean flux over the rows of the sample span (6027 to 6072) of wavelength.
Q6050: -27.1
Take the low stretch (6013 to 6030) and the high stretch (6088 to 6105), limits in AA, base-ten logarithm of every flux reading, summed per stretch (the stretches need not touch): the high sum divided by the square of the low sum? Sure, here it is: 0.115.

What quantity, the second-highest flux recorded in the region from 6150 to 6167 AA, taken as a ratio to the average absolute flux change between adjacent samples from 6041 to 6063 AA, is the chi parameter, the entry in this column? 14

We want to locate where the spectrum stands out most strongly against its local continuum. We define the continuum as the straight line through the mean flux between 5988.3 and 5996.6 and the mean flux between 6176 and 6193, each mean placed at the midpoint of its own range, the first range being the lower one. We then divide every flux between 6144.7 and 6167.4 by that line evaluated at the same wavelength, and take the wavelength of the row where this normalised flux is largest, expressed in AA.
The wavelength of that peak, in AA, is 6151.82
